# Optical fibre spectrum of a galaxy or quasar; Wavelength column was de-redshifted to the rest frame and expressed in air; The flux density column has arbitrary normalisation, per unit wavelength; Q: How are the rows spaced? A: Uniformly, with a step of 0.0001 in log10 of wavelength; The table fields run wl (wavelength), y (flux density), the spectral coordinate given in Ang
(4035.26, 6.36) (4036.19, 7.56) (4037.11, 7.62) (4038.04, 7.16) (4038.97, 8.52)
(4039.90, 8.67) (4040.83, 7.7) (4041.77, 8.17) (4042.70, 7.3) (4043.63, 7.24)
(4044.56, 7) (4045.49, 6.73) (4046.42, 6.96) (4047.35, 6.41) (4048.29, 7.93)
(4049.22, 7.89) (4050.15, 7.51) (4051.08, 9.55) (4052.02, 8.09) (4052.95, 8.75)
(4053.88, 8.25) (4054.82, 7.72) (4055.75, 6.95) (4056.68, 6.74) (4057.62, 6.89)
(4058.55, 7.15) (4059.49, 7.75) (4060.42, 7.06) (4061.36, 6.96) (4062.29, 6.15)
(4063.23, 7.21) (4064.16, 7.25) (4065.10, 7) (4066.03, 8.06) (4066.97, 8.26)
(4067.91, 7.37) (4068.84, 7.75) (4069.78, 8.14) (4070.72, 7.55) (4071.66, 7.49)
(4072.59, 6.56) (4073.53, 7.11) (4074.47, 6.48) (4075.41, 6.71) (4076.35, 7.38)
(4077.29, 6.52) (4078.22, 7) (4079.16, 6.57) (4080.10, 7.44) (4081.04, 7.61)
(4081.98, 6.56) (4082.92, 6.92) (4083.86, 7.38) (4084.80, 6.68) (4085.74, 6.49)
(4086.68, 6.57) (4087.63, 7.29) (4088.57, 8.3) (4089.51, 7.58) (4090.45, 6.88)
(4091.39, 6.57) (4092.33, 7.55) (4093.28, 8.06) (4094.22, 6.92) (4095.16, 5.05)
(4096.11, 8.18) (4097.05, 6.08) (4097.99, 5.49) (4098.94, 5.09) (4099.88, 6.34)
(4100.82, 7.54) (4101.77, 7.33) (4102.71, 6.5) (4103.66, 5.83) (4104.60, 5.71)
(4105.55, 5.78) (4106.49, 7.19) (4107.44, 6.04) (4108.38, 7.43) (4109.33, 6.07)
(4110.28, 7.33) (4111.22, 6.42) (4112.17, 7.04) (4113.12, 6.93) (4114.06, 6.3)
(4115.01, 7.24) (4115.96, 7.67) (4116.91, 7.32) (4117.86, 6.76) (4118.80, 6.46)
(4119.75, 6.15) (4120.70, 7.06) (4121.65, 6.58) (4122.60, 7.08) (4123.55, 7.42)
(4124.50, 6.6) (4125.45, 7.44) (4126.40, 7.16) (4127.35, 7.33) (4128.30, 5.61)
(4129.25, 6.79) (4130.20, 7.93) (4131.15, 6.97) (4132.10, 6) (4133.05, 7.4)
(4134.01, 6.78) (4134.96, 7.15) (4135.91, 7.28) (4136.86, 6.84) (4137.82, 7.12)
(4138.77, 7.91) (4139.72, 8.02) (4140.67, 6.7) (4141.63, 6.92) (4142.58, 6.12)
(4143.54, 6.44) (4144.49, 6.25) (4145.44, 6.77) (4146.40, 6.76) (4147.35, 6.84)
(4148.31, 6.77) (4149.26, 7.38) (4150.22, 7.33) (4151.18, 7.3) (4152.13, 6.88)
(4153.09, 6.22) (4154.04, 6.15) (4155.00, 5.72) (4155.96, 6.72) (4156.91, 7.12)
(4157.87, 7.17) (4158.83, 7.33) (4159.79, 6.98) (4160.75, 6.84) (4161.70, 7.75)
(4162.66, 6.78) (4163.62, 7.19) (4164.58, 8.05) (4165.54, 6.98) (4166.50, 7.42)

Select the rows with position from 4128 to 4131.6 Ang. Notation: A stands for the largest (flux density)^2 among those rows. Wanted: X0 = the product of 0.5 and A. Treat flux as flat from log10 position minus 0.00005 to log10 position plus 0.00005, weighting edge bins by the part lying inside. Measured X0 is 31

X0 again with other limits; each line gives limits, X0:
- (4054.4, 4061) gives 30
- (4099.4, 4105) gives 28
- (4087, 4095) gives 34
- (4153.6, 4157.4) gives 25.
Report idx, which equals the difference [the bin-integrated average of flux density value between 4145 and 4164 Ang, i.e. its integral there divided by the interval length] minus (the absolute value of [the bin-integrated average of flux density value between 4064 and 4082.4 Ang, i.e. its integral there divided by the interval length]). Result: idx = -0.3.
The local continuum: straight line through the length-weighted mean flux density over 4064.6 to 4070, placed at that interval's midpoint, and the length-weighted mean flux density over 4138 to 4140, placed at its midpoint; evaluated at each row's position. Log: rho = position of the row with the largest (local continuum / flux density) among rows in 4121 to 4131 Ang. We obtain 4128.30 Ang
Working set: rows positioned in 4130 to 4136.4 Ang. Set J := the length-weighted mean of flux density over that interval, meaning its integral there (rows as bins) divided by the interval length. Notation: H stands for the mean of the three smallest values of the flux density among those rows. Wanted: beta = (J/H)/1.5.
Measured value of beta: 0.713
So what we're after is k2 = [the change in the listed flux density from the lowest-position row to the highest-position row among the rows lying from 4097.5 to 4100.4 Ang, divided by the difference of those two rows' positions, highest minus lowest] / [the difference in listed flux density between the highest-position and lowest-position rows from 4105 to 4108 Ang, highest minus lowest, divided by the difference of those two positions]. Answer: 3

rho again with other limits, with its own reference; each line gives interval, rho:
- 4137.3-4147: 4142.58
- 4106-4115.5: 4107.44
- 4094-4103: 4095.16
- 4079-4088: 4085.74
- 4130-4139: 4132.10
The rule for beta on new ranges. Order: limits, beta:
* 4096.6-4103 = 0.761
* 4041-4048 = 0.712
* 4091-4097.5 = 0.782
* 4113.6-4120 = 0.726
